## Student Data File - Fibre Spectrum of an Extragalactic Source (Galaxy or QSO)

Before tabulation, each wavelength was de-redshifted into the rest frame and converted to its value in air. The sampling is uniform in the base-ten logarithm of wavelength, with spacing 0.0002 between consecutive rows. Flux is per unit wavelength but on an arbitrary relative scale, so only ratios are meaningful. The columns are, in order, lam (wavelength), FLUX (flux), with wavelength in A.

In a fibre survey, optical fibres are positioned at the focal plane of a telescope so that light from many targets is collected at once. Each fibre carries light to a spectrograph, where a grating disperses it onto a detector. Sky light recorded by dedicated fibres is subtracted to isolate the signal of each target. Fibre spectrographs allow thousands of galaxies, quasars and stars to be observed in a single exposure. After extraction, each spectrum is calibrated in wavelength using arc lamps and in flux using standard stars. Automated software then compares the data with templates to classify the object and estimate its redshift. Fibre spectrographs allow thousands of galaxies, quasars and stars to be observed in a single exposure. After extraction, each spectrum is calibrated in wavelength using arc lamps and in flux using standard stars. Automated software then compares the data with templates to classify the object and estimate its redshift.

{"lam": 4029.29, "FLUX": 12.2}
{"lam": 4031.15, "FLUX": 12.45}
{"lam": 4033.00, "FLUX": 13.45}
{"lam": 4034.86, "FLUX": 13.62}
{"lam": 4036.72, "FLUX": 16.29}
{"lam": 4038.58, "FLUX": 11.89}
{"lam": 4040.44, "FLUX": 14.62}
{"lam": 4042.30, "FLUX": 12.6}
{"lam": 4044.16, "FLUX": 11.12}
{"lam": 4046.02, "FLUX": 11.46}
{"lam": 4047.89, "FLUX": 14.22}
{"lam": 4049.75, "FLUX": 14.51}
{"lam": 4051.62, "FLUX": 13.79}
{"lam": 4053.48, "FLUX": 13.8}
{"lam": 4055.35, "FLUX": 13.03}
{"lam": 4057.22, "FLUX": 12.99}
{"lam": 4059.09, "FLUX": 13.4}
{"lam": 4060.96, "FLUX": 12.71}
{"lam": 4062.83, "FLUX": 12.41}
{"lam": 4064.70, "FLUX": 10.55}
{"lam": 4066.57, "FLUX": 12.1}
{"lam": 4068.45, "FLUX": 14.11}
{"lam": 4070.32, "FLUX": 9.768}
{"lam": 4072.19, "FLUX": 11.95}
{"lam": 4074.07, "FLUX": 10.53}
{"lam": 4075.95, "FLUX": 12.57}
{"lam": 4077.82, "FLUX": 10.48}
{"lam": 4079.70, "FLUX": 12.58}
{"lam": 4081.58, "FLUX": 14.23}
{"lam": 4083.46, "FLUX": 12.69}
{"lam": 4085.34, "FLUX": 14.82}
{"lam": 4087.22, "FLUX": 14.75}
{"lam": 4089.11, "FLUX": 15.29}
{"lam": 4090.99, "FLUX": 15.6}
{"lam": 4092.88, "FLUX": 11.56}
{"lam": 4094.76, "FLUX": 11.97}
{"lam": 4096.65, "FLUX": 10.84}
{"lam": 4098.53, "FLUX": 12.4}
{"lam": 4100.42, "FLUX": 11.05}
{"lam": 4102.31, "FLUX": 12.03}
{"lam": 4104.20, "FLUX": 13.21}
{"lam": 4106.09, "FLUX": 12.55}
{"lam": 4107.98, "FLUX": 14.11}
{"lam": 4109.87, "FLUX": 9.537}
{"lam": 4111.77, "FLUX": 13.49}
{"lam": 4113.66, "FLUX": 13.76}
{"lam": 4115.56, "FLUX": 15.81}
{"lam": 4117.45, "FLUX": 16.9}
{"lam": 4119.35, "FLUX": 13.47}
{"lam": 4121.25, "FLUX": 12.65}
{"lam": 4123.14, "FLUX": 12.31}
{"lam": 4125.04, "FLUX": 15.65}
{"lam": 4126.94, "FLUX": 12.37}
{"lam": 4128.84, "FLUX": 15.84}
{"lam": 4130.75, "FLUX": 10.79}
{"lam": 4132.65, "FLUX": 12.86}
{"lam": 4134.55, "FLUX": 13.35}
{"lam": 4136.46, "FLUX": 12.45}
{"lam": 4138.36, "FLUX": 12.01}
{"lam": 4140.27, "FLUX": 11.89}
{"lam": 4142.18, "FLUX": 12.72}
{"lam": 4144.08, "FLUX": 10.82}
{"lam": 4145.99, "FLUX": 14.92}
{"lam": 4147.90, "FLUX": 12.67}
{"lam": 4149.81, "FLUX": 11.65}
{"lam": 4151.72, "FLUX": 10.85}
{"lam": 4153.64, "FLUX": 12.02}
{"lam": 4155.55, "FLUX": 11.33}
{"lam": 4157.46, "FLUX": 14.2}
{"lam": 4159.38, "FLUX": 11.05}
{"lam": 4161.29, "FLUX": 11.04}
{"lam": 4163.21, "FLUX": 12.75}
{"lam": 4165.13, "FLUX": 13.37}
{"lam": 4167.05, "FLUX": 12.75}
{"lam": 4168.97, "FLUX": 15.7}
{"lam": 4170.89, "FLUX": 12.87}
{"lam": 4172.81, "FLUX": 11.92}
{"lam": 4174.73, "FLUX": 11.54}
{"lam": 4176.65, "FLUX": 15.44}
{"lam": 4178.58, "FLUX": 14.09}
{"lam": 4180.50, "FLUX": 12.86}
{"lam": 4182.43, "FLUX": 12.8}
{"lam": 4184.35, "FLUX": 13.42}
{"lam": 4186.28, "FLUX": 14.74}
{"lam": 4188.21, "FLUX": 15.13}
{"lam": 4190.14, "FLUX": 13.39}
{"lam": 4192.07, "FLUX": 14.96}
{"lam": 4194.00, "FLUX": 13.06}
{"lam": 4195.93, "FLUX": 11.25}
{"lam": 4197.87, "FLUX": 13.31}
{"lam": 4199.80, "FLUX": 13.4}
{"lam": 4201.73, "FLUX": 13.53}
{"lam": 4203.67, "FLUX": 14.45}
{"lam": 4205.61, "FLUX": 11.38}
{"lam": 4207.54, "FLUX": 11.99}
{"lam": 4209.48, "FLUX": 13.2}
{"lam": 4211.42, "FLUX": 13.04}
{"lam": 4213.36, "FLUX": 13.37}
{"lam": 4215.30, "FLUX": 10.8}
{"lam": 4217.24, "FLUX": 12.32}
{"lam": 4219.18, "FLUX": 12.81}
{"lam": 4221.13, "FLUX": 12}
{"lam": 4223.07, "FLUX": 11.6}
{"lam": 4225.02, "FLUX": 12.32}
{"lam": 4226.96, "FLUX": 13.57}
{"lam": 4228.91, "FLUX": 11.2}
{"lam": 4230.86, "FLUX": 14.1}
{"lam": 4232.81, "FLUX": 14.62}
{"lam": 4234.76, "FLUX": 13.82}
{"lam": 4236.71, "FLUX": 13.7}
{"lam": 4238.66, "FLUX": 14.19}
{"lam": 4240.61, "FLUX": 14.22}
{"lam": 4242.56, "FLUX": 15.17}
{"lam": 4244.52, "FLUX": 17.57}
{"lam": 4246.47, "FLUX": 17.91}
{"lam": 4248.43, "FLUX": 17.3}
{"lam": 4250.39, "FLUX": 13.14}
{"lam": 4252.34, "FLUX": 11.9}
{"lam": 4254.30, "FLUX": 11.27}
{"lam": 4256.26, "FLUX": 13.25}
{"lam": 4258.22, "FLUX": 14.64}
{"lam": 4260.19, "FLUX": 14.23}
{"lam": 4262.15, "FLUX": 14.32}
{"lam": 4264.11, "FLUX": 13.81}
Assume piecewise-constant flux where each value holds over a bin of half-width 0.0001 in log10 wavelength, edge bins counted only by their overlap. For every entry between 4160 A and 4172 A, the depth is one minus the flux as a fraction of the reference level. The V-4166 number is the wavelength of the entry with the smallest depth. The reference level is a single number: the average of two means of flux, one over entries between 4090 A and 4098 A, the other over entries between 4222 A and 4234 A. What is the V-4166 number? 4168.97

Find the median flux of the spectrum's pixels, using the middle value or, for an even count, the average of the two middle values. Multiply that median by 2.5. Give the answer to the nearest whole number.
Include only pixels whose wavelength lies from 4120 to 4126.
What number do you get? 32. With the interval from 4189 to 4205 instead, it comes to 33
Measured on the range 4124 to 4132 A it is 35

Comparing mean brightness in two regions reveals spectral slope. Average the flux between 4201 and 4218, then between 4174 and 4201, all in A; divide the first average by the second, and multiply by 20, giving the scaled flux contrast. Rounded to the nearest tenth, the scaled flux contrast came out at 18.7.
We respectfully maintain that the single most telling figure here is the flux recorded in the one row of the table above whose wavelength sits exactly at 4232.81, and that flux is 14.62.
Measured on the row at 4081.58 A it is 14.23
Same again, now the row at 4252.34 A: 11.9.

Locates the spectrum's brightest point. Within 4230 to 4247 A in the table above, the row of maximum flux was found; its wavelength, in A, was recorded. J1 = 4246.47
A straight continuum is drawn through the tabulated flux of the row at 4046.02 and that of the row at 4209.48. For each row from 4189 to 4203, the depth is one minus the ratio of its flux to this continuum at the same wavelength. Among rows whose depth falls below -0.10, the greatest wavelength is 4192.07 A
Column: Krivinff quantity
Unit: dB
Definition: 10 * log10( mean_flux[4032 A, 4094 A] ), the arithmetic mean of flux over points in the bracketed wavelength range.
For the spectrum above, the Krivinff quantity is 11.1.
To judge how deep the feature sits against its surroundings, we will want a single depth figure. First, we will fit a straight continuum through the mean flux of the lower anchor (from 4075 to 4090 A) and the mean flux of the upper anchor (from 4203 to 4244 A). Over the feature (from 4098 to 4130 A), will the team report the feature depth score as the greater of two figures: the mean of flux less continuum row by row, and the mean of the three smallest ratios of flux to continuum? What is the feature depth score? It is 0.813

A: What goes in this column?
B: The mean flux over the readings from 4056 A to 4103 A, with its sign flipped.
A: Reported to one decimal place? -12.5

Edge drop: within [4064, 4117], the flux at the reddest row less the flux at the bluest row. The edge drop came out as 5.3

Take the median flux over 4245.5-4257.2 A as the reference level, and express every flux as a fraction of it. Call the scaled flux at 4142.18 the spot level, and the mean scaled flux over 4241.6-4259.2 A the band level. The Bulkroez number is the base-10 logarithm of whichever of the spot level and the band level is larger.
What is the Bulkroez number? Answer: 0.046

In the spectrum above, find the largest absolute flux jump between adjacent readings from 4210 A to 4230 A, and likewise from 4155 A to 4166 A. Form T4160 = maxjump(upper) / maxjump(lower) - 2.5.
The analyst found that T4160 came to -1.68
